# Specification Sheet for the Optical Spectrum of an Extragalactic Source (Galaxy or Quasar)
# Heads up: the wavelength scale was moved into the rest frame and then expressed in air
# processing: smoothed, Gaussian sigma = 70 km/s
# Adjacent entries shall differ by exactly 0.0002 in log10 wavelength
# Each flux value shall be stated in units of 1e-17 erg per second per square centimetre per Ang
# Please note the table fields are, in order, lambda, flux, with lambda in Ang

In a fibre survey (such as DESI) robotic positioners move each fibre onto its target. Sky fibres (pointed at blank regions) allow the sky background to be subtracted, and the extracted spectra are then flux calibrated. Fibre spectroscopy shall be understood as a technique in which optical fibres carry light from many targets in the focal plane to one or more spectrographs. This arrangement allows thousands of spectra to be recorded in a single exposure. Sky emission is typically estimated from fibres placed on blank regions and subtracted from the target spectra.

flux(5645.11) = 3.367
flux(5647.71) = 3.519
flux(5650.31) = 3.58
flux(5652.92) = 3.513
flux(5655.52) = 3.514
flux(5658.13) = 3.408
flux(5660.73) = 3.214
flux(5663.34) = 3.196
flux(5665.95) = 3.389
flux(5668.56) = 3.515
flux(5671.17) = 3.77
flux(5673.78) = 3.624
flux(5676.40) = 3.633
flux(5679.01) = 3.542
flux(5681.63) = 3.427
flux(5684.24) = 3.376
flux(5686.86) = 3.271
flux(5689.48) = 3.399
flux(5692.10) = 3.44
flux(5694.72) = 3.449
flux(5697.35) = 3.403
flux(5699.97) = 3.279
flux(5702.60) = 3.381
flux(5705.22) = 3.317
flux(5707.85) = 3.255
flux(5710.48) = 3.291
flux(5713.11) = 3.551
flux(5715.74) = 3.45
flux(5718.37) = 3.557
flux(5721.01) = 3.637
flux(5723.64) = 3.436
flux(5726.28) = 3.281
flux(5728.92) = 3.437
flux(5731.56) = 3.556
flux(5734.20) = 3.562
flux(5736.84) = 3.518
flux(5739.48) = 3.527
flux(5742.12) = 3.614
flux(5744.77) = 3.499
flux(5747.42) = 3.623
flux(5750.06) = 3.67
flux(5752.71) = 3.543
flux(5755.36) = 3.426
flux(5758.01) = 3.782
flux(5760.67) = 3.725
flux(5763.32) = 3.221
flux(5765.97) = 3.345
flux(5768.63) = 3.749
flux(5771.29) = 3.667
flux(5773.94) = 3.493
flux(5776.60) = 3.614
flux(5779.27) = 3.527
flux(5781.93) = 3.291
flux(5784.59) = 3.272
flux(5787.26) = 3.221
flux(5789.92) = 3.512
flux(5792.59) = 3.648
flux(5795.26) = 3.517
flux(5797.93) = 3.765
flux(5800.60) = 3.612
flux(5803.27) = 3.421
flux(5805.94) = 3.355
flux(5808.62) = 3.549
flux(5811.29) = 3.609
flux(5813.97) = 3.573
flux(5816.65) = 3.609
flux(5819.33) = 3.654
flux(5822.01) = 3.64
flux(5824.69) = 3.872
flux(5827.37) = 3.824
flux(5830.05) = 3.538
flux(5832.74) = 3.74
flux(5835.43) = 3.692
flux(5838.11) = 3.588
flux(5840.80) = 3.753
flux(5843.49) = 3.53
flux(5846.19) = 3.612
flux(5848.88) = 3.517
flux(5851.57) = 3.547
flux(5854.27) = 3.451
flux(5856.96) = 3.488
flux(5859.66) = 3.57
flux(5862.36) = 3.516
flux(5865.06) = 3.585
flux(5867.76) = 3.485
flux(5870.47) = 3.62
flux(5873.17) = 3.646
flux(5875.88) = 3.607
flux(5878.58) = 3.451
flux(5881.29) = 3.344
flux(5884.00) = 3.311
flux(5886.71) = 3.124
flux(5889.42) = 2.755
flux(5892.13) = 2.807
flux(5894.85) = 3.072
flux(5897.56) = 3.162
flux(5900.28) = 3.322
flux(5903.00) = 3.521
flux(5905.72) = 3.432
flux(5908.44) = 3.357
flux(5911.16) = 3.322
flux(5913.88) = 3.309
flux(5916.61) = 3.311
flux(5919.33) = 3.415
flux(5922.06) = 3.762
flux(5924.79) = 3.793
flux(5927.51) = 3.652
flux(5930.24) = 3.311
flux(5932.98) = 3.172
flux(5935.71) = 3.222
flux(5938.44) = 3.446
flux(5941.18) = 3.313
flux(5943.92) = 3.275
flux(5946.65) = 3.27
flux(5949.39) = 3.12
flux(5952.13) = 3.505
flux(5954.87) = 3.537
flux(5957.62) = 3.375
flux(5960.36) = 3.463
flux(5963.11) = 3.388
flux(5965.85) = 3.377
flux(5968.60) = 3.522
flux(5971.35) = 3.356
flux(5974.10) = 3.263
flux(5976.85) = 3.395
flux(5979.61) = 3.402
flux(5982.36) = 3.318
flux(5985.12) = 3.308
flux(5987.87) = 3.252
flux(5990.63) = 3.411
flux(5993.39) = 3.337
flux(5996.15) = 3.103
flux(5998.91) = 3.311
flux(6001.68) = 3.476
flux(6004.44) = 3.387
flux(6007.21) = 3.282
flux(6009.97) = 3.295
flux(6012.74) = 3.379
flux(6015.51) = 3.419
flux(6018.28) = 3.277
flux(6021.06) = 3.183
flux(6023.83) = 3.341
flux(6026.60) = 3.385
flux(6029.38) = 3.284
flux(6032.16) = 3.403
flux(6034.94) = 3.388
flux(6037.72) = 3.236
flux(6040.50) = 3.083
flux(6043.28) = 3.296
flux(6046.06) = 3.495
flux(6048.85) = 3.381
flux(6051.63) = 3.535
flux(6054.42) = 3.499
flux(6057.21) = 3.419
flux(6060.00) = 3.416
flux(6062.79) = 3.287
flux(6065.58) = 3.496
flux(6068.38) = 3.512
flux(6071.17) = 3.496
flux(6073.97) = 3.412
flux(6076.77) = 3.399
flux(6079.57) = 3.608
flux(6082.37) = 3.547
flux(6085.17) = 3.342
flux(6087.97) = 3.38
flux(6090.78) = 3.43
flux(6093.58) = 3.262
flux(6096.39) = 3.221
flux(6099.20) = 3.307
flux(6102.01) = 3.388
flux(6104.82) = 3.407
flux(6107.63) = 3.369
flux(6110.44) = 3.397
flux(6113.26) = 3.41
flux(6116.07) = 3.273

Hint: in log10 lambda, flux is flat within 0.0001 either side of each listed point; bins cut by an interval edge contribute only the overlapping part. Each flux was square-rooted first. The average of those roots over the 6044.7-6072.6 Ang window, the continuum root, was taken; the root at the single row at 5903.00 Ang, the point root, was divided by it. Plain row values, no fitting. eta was 1.010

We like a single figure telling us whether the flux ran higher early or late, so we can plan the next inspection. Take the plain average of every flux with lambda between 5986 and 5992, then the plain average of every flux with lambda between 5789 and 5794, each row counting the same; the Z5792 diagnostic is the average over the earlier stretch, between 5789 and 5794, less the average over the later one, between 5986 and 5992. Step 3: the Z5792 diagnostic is 0.25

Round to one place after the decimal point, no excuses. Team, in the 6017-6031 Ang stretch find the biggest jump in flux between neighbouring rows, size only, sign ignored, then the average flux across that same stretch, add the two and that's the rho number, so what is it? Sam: 3.5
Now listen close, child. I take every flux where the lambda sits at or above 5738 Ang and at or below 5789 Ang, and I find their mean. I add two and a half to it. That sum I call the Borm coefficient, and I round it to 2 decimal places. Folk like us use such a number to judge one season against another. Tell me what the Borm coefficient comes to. 6.02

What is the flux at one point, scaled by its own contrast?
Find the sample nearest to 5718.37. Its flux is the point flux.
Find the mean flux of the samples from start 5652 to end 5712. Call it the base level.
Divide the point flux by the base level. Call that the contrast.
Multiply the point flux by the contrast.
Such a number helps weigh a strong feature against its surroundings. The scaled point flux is 3.7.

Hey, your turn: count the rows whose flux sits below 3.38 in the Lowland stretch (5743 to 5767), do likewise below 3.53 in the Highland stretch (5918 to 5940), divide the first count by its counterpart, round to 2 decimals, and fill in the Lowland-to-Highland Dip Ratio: 0.40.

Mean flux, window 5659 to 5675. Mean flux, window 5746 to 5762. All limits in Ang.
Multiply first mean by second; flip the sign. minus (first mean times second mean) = -12.5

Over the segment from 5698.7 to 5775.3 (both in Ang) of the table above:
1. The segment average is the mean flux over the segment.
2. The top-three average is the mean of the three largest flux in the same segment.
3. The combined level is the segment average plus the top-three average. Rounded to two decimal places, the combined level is 7.25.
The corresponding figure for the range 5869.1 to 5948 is 7.08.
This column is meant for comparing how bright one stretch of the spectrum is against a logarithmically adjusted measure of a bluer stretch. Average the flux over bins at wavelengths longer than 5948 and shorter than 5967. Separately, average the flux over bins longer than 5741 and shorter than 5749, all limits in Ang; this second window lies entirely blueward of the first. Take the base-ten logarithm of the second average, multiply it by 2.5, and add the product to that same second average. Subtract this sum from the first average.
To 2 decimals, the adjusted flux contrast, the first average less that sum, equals -1.57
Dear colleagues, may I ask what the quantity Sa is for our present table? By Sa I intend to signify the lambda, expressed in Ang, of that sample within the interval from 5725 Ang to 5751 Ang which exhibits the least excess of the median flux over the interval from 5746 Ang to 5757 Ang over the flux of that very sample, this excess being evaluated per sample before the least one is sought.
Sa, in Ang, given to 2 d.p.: 5750.06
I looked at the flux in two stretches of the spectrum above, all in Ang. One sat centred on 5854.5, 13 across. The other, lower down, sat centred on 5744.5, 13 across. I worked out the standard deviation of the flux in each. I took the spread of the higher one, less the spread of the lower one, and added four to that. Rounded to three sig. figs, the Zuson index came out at 3.98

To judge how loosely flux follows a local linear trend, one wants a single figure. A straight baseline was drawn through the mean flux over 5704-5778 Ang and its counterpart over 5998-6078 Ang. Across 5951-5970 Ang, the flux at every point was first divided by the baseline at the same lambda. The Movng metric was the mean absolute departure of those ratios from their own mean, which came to 0.018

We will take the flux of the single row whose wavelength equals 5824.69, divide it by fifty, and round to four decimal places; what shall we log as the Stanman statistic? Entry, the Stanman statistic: 0.0774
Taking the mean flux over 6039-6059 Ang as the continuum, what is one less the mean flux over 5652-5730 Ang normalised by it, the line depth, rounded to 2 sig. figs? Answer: -0.013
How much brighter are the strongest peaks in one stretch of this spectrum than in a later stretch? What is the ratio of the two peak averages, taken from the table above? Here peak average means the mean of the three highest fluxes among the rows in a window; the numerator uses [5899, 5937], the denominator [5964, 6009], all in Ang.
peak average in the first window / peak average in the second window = 1.077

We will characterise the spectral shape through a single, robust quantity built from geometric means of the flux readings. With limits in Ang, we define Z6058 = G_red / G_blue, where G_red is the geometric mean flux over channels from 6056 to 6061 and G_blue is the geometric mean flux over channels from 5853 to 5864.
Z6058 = 0.97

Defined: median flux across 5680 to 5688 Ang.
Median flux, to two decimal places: 3.38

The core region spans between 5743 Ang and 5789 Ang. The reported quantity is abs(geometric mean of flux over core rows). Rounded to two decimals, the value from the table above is 3.51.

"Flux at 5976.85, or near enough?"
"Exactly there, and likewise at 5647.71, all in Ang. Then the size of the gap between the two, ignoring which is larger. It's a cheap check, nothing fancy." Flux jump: 0.12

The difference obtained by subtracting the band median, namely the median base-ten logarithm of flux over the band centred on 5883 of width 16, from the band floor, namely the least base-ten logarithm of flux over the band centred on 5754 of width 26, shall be -0.014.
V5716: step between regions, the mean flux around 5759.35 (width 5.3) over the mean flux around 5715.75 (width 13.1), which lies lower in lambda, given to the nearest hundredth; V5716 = 1.07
